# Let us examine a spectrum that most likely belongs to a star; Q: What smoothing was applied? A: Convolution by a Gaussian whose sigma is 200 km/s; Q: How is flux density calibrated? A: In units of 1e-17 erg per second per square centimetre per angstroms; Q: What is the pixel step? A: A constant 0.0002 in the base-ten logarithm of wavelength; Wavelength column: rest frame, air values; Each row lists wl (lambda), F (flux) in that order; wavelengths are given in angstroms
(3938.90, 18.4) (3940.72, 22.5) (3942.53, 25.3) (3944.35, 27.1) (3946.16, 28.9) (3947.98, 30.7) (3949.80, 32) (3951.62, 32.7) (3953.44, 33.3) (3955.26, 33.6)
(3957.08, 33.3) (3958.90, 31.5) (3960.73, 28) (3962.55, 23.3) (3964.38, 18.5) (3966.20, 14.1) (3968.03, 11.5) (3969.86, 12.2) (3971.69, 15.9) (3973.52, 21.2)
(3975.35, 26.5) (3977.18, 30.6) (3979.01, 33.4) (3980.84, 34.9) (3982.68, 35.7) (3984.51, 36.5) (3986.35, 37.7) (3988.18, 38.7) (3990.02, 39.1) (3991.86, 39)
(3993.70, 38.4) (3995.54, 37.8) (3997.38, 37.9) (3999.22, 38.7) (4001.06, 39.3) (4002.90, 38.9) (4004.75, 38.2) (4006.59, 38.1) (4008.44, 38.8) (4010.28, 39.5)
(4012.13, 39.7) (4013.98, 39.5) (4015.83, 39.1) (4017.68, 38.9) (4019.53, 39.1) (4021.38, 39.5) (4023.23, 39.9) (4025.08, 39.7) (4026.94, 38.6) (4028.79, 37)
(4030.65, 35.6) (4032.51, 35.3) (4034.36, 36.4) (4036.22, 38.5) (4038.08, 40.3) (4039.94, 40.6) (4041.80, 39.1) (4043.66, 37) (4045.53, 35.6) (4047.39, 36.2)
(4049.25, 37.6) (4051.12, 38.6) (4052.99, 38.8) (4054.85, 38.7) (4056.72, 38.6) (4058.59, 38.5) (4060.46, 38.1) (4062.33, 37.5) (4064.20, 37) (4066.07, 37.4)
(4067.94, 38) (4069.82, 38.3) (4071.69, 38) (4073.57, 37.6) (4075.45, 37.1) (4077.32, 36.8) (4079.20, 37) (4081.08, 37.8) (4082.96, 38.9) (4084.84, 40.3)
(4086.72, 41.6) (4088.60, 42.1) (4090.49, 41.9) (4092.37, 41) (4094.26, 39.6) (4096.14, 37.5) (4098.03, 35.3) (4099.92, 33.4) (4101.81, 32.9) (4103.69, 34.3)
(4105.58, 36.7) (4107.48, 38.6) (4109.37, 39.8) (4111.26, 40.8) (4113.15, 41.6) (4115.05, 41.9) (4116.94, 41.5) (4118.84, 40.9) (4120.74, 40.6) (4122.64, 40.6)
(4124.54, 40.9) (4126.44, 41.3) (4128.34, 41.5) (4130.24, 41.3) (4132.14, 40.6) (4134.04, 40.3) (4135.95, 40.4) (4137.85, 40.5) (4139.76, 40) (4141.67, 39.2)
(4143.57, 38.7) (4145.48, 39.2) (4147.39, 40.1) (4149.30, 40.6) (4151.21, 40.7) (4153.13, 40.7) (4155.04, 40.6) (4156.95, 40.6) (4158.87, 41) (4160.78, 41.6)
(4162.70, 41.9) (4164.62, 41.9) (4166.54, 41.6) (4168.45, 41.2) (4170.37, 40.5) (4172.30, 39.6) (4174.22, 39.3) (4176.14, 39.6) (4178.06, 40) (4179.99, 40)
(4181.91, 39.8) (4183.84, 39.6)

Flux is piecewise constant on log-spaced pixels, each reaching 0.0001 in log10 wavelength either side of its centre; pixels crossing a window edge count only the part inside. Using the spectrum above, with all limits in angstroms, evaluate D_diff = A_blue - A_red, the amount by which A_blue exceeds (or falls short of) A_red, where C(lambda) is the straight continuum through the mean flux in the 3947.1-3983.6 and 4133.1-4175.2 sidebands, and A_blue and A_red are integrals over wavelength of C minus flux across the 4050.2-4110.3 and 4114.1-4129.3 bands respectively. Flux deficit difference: -134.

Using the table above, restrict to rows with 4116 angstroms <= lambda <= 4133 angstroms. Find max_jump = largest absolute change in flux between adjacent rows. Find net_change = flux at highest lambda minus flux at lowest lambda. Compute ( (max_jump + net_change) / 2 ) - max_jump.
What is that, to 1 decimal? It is -0.8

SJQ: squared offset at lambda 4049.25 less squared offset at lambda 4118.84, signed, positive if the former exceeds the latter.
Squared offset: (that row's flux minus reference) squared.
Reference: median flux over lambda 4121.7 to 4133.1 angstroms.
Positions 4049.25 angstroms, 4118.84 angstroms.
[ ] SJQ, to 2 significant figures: 12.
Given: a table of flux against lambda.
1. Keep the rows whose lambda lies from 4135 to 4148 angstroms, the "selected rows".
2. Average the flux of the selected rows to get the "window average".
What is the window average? 40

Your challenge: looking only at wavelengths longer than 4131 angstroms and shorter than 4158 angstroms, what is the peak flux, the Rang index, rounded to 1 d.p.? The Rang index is 40.7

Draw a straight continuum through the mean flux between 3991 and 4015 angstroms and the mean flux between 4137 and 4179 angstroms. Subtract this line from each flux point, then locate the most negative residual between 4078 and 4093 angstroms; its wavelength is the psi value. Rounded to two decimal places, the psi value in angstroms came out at 4079.20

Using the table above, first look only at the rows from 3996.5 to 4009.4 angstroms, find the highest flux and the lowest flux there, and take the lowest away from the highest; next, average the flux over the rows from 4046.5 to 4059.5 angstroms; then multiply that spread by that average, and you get 53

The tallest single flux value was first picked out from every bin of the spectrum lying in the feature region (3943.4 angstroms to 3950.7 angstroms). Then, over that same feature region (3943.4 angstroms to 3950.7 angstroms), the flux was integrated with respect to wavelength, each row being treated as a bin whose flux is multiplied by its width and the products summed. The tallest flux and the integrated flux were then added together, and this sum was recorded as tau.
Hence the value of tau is 248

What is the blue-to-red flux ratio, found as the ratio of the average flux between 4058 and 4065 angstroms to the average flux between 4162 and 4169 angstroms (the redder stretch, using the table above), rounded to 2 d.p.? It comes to 0.91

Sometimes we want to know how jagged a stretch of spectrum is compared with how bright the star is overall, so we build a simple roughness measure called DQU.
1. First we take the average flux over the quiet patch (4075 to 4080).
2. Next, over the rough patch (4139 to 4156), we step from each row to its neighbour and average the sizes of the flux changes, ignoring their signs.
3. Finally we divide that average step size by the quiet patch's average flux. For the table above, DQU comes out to 0.011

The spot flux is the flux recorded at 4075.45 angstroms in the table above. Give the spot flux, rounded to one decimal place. 37.1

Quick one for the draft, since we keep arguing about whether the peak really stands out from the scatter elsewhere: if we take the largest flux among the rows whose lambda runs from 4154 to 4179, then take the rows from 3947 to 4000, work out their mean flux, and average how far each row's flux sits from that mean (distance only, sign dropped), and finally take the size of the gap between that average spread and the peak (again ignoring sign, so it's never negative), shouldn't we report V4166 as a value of 34.9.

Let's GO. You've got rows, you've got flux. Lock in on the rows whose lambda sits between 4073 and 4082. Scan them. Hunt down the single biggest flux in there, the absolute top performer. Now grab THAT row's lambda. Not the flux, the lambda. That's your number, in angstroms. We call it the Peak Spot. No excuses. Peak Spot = 4081.08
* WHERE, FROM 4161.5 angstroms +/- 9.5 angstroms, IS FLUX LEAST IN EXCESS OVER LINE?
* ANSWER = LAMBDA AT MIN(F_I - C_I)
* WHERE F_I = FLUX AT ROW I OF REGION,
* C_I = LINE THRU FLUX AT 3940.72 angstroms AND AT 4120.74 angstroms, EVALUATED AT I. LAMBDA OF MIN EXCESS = 4170.37 angstroms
